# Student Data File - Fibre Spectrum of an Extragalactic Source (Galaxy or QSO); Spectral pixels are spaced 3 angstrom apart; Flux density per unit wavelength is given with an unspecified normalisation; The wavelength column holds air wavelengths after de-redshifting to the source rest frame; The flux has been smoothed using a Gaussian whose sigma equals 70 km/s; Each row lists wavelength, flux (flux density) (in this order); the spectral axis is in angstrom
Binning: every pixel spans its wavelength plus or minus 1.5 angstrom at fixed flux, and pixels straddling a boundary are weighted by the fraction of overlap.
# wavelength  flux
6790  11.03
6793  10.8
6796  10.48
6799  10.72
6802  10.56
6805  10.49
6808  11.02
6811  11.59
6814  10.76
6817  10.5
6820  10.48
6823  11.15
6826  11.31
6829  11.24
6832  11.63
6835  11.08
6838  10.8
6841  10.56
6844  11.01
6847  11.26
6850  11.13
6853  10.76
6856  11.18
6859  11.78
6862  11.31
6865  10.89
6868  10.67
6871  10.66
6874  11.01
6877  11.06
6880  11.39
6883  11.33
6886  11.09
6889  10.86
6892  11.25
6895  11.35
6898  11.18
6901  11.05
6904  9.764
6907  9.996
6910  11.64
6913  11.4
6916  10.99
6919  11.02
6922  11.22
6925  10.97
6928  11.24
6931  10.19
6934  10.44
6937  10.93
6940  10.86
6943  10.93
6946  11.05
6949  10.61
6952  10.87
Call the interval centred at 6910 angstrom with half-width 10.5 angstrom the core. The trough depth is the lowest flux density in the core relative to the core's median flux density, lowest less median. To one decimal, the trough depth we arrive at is -1.3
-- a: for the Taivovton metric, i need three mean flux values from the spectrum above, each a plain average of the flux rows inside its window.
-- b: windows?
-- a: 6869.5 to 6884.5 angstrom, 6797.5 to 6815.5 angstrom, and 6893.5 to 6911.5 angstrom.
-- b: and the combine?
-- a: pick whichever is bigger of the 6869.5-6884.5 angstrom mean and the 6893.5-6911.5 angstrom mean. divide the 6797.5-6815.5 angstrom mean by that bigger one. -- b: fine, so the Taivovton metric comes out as 0.98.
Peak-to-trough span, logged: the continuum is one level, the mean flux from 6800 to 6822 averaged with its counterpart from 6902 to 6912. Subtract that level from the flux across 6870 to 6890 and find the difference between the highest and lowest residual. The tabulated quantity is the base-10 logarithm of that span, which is -0.14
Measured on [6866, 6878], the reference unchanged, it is -0.40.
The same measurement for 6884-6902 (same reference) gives -0.31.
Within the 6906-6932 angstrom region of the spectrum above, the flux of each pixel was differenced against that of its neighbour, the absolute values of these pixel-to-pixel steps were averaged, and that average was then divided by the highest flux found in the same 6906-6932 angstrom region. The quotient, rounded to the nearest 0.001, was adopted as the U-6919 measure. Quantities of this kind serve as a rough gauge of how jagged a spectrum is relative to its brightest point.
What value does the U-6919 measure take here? 0.044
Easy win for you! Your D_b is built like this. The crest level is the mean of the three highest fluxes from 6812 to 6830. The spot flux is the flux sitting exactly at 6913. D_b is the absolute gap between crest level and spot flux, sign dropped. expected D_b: 0.17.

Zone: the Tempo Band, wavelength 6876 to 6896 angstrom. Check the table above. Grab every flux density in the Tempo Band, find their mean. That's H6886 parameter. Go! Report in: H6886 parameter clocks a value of 11.2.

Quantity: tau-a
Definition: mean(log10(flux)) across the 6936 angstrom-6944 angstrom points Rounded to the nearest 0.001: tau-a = 1.038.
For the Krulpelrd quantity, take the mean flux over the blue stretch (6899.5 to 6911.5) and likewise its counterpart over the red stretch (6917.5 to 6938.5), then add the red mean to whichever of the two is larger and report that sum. 21.7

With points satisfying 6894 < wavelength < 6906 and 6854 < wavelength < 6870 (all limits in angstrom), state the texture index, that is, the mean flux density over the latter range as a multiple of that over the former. 1.03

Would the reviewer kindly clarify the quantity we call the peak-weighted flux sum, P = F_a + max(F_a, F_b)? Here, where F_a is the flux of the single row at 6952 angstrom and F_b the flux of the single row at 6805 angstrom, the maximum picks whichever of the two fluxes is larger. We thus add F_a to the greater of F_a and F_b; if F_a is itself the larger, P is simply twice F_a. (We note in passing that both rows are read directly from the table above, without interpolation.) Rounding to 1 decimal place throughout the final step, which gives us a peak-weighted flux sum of 21.7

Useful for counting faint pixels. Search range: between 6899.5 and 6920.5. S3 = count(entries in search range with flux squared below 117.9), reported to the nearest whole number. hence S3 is 2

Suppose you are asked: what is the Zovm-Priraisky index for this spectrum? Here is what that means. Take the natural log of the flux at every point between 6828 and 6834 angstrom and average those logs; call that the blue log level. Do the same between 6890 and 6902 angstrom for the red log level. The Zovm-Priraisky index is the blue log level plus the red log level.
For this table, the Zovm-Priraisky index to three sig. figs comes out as 4.85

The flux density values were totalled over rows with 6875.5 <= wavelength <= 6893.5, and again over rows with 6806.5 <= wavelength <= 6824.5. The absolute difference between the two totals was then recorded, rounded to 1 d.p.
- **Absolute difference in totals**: 1.5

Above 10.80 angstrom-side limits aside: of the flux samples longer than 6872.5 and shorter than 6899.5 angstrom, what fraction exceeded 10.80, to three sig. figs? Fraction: 1.00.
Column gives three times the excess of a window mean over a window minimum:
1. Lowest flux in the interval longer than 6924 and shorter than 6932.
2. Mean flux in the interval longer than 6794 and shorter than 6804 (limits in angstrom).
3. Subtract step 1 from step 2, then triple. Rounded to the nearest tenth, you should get 1.2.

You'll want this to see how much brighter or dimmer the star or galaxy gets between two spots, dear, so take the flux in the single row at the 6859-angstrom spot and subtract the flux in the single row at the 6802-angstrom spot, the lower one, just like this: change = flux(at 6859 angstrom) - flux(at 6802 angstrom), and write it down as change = 1.2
